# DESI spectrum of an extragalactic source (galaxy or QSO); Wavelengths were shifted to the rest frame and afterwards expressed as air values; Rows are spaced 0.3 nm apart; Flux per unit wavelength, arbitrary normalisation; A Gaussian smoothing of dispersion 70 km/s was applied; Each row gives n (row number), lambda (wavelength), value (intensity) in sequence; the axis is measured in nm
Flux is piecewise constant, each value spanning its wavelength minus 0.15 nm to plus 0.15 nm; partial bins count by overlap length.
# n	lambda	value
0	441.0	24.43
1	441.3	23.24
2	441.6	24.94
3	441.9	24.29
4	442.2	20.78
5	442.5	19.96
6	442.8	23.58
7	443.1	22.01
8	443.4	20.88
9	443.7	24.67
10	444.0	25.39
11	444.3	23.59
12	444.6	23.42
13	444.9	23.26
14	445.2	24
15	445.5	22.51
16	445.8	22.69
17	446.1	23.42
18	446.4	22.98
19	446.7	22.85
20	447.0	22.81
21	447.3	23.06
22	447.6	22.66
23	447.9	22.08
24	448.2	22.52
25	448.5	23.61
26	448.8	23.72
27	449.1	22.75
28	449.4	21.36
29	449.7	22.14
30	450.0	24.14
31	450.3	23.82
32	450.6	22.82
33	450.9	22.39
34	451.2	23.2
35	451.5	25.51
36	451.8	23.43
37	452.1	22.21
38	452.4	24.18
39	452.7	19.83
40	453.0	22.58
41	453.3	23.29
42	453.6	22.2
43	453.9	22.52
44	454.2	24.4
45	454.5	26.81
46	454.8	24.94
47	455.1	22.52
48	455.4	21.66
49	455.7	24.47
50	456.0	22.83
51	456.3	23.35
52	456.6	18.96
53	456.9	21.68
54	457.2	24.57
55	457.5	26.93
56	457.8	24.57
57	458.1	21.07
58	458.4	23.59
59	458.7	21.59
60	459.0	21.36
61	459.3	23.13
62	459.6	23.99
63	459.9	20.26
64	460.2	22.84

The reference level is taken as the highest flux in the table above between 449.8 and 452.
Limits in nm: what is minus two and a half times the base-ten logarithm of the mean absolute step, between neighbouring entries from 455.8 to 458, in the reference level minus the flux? -1.0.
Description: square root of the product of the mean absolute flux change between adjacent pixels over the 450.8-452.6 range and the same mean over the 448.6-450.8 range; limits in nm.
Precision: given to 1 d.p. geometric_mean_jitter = 1.3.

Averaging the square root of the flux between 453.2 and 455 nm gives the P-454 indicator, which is 4.90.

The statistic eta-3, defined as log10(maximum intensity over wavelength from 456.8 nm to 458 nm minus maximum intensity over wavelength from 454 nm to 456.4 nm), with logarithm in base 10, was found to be -0.92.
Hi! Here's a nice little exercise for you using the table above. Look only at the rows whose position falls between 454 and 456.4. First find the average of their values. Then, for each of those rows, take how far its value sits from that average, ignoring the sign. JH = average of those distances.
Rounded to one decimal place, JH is 1.3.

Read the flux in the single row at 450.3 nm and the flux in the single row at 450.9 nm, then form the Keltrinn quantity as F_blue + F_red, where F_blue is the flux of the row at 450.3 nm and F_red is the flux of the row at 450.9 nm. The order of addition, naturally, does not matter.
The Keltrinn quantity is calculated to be 46.2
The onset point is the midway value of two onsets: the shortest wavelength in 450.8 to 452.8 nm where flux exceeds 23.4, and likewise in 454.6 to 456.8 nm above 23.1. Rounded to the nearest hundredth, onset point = 453.15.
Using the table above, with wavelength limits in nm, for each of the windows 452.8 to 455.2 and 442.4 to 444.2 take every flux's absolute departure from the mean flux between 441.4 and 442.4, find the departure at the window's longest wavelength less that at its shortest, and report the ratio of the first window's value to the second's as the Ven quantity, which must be 0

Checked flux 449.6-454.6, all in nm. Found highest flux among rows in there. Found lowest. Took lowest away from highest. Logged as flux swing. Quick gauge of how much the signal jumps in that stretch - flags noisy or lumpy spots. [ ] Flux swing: 7.0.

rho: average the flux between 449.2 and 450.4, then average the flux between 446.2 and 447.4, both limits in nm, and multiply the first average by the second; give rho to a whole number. 524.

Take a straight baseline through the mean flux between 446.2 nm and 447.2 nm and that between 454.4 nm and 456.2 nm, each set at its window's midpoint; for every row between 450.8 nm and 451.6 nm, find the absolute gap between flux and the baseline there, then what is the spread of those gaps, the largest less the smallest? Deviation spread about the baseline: 1.9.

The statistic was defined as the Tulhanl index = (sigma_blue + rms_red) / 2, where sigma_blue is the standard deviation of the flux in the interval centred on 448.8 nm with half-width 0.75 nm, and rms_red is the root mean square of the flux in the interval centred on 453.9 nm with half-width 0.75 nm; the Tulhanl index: 12.4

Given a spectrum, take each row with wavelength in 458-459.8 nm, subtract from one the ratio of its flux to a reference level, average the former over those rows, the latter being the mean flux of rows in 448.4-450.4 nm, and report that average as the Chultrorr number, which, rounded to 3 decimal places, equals 0.027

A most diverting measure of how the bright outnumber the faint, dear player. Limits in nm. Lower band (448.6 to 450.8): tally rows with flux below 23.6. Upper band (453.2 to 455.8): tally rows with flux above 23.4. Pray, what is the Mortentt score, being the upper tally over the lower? 1.00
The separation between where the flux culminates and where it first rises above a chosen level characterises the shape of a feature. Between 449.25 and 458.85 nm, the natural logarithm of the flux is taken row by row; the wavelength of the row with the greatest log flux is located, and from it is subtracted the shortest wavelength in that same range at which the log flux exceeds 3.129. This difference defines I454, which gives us 7.50 nm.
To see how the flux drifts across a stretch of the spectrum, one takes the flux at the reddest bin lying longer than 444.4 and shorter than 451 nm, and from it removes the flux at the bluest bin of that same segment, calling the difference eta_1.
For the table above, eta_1 -1.0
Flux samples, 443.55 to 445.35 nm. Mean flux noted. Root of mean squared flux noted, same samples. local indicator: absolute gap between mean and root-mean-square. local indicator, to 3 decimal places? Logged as 0.012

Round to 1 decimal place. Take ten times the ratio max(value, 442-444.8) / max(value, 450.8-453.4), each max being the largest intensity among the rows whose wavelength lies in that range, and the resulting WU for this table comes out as 10.0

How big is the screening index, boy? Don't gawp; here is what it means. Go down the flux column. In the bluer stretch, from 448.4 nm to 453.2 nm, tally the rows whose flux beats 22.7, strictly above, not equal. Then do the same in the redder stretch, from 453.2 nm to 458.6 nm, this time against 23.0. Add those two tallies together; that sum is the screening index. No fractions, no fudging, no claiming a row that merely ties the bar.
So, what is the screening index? 20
